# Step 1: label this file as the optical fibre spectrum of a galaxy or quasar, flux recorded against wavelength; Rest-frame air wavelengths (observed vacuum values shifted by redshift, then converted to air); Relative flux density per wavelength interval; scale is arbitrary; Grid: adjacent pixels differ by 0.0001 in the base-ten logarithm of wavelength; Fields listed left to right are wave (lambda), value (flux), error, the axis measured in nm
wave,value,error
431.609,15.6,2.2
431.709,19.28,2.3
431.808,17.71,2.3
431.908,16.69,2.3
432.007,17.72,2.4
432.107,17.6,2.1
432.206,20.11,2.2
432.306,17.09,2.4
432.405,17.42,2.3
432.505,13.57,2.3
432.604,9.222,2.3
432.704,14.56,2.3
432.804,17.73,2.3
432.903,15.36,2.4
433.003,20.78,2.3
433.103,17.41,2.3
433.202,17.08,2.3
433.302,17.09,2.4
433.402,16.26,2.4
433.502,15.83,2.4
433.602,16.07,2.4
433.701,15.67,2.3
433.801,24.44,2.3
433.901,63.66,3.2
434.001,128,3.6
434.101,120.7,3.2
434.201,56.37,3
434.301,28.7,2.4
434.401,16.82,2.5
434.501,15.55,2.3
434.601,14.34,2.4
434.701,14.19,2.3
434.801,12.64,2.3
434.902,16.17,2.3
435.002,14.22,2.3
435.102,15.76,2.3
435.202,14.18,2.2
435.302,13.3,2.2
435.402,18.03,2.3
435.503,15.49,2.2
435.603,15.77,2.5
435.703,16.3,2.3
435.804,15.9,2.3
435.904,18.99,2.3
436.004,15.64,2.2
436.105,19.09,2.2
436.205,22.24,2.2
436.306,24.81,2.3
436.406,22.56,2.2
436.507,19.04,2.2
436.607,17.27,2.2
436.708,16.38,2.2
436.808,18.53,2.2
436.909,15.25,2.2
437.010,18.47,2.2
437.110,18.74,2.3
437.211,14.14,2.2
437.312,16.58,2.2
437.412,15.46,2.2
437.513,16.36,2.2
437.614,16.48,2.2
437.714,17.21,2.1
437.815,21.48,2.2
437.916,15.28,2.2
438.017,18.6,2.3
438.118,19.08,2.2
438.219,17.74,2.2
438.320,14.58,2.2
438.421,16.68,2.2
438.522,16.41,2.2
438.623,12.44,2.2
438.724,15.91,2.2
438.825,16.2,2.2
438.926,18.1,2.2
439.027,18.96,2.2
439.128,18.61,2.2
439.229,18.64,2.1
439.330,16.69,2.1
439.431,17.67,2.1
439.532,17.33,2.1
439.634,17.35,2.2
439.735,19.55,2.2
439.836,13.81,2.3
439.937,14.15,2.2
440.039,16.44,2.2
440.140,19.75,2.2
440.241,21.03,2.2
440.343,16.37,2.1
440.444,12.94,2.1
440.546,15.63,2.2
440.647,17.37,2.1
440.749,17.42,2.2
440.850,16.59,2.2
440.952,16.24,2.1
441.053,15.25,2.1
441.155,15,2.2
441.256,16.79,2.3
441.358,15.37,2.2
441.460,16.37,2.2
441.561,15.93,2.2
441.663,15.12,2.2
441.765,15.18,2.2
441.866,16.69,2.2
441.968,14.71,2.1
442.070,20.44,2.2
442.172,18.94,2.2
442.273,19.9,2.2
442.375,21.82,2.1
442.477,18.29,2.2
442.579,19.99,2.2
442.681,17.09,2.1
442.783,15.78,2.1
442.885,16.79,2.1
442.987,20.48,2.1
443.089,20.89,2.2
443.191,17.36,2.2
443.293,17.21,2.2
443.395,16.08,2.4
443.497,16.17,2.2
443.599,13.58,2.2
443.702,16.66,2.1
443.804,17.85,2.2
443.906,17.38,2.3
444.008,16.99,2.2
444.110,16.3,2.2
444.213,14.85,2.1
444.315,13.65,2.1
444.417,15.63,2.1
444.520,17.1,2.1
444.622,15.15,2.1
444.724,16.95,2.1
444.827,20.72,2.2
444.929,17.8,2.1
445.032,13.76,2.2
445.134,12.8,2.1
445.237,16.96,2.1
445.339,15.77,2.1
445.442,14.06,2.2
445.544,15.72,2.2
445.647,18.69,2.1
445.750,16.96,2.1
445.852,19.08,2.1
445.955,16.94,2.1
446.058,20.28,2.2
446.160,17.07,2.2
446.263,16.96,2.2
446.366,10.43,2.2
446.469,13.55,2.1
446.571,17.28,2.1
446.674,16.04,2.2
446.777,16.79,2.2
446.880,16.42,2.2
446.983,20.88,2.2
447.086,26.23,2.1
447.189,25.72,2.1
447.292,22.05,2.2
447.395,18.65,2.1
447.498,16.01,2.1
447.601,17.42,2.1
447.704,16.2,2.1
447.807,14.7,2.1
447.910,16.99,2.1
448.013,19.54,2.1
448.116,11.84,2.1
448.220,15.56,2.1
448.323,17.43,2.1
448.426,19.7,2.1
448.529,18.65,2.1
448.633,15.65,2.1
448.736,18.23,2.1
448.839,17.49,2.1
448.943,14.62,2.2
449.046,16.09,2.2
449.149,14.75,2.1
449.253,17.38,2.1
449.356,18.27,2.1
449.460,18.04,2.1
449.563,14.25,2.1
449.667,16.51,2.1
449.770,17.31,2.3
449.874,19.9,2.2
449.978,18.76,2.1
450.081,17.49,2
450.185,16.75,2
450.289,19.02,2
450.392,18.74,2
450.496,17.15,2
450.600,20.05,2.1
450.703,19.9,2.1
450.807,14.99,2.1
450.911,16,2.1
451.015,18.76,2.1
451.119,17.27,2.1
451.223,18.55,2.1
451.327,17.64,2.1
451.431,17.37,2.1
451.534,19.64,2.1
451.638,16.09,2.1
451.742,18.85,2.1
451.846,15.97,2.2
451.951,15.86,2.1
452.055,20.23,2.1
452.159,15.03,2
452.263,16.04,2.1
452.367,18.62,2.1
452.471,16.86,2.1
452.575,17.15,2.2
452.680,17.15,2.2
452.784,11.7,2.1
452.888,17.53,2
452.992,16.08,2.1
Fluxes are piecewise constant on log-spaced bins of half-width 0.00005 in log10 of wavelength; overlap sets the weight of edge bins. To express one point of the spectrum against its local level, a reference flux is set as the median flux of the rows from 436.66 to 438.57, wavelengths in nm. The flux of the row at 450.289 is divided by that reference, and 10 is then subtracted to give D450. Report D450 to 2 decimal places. -8.85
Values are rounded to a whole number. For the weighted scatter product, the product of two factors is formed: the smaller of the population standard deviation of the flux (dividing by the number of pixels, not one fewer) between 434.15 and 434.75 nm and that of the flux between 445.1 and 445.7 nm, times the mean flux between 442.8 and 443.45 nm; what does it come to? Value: 34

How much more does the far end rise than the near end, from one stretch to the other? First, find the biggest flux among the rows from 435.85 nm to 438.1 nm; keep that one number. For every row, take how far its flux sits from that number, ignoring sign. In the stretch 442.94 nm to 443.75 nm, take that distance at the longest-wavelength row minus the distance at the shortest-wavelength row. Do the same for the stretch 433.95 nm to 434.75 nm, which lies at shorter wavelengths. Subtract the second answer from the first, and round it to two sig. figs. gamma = 96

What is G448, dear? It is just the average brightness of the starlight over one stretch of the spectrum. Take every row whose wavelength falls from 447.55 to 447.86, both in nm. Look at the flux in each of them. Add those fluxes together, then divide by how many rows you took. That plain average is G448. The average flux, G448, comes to 16.1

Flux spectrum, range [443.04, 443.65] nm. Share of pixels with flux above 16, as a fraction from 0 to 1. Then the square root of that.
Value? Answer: 0.91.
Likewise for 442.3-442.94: 0.91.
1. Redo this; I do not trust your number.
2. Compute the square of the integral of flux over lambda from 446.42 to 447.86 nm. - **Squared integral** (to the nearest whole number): 705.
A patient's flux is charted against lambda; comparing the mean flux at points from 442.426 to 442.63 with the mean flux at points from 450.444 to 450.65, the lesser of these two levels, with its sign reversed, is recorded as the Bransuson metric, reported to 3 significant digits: -18.6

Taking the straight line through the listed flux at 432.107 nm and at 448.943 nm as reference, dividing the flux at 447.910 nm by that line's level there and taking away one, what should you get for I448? 0.15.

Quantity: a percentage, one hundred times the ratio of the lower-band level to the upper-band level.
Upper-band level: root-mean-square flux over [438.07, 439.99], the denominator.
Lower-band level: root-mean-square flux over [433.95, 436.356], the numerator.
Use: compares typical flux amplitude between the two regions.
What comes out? 243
